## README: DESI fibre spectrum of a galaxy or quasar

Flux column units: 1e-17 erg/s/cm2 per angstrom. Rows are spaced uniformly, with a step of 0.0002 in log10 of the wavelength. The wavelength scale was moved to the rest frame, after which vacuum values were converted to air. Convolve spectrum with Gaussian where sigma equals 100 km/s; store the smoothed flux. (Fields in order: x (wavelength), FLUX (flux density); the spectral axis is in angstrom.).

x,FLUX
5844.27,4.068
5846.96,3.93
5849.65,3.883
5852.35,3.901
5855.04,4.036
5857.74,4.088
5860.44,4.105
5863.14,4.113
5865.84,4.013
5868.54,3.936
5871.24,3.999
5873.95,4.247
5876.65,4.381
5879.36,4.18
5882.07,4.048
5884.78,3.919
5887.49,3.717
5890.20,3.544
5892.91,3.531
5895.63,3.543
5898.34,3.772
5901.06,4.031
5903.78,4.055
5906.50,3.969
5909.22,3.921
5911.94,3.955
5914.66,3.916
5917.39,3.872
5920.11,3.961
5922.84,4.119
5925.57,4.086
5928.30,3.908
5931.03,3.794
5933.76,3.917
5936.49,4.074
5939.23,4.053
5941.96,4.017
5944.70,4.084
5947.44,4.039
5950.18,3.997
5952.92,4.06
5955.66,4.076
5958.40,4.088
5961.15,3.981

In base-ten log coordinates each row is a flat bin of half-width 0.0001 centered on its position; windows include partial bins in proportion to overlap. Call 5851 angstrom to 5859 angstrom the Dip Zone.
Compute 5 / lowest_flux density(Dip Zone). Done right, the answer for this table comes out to 1.28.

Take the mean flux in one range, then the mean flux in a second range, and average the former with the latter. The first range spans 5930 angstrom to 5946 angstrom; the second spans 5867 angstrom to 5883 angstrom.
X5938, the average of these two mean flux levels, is 4.06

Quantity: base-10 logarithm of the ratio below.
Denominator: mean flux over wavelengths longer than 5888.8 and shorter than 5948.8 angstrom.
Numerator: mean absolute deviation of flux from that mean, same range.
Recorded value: -1.47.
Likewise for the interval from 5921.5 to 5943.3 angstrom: -1.64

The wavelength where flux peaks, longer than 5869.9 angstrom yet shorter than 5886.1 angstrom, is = 5876.65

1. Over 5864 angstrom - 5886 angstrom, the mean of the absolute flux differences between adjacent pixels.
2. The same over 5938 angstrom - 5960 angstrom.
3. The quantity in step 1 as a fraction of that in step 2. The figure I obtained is 3.50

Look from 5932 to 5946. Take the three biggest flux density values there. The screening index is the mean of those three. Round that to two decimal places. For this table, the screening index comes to 4.07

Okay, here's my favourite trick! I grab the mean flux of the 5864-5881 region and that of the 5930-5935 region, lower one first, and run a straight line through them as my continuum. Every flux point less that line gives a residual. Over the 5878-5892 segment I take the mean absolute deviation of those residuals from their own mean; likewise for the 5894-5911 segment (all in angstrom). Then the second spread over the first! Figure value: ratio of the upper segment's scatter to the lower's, 0.9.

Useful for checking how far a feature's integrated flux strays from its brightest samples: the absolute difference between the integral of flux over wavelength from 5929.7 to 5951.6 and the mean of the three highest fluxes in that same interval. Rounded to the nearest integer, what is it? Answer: 83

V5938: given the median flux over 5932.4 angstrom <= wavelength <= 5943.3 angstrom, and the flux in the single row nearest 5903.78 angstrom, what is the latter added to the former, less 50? -41.9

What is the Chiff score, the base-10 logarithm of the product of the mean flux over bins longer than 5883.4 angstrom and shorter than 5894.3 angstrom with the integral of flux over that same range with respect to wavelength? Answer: 2.17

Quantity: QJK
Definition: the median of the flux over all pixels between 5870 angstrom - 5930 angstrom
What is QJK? 3.96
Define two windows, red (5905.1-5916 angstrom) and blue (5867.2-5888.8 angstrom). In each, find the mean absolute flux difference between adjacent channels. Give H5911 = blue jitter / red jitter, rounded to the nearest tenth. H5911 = 3.9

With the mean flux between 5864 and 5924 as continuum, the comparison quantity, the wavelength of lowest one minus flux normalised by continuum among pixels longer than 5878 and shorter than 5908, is 5879.36 angstrom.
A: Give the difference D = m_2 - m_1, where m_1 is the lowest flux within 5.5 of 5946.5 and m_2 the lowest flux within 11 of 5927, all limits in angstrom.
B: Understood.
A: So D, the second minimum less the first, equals -0.2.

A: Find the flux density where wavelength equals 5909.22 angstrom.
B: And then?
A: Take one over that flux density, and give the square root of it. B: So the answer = 0.505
